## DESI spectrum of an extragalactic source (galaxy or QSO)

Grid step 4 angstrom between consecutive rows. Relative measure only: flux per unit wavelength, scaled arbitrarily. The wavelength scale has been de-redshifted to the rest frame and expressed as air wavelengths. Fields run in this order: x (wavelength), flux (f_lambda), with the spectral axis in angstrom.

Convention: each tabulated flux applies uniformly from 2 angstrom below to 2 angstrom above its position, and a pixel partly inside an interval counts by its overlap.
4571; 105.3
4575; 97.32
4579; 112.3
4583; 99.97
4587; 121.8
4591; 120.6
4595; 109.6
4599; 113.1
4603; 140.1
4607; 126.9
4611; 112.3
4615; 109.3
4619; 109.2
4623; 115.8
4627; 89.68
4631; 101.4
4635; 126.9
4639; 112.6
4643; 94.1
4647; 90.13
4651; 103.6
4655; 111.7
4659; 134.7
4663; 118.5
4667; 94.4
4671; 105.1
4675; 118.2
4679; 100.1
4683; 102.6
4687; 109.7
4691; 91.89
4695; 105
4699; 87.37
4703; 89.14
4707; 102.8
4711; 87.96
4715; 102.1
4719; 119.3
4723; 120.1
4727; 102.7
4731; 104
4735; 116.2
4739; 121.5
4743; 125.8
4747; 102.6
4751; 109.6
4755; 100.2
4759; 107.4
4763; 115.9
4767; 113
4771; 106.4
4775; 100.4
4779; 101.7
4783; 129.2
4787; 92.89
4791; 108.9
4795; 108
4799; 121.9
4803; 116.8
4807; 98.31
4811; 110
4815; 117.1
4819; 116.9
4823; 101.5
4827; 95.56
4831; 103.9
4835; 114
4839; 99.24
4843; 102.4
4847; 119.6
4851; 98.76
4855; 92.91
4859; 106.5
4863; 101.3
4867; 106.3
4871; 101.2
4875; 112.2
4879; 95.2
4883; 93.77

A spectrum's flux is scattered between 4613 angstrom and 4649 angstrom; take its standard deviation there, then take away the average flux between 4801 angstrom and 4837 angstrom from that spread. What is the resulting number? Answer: -96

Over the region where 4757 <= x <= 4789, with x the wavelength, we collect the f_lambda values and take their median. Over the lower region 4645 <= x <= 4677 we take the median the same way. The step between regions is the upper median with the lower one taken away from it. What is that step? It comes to -1.5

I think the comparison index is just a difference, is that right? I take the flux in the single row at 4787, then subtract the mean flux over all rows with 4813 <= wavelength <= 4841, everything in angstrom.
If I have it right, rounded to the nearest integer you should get -14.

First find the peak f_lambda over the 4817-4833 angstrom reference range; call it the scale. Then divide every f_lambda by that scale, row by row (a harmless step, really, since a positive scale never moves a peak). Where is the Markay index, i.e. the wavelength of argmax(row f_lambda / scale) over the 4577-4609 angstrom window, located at 4603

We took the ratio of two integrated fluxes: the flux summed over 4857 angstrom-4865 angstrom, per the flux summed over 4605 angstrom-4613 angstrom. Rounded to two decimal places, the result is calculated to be 0.87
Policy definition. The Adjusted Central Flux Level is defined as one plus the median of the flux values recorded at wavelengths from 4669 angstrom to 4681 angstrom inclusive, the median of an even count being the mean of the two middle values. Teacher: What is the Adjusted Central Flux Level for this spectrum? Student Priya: 106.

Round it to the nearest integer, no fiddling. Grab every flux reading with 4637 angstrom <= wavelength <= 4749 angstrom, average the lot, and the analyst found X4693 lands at 106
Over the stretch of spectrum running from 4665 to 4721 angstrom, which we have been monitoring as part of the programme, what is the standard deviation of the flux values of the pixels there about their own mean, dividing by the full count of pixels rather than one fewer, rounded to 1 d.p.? 9.9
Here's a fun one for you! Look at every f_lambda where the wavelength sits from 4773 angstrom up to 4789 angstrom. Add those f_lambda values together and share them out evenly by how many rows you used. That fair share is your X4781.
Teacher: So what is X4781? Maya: 106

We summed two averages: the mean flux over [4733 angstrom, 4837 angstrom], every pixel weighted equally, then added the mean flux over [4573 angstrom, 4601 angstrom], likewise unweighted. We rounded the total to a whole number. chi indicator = 221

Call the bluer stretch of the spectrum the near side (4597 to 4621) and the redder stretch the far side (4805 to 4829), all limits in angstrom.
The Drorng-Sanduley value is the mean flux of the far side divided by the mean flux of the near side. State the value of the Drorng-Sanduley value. 0.90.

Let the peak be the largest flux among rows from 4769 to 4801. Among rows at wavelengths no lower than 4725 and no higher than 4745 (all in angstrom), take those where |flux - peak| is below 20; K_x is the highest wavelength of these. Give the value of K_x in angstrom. 4743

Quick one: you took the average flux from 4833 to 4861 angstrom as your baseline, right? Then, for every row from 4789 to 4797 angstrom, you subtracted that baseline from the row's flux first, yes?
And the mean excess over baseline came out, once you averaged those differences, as 3.7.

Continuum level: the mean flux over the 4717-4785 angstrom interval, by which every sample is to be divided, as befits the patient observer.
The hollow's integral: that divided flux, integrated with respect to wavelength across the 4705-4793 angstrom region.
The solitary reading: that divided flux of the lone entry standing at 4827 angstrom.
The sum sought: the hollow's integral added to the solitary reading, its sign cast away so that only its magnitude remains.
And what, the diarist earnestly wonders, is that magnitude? 86.6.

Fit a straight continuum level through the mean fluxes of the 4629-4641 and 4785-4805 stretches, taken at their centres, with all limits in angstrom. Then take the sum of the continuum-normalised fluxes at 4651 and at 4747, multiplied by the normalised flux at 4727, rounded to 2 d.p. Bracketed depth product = 1.70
